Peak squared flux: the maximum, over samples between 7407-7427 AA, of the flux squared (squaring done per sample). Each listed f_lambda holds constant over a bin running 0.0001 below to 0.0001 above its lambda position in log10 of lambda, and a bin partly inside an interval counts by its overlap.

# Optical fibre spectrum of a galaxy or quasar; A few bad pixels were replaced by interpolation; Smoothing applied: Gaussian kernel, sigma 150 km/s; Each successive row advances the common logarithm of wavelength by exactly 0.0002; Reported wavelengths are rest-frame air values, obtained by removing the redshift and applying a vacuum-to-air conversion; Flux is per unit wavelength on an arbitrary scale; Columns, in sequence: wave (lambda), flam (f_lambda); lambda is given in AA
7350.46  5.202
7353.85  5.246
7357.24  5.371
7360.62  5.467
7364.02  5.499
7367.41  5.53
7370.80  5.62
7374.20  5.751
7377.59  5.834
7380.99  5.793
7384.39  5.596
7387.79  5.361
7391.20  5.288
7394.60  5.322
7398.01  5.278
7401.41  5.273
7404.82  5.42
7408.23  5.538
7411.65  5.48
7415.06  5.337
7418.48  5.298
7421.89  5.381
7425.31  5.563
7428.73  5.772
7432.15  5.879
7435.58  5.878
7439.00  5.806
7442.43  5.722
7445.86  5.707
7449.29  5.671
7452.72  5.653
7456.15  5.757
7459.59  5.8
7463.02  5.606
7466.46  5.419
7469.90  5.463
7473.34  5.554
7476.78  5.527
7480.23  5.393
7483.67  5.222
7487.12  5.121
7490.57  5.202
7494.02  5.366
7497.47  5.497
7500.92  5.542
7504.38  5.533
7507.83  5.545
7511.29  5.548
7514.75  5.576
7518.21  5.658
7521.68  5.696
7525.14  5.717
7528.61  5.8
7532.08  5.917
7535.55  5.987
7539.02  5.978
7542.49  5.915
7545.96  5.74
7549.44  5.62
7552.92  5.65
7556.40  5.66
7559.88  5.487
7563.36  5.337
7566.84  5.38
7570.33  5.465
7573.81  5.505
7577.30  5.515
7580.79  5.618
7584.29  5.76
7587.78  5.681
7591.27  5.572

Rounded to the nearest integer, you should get 31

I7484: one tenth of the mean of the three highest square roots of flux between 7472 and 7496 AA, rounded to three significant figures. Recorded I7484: 0.234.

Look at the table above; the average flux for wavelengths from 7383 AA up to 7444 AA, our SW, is 5.51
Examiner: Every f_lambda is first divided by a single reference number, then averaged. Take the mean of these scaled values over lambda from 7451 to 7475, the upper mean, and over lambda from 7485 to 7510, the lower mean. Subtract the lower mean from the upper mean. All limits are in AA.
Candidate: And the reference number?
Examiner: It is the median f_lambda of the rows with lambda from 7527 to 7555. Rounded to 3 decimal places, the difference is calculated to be 0.035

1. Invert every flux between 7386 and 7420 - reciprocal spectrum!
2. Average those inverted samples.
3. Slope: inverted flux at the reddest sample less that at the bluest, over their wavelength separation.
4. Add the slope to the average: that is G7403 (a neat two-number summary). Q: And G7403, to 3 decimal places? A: 0.187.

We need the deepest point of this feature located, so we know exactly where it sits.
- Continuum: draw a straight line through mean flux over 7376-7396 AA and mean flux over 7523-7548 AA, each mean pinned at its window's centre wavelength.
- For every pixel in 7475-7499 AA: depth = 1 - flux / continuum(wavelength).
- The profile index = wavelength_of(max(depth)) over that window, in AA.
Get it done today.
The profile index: 7487.12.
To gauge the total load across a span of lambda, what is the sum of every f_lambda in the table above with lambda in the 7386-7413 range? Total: 43.0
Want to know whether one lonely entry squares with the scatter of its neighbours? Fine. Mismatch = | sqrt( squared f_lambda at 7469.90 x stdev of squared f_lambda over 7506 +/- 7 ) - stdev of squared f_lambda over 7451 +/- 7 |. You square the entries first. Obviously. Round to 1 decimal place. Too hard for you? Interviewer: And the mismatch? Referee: 0.9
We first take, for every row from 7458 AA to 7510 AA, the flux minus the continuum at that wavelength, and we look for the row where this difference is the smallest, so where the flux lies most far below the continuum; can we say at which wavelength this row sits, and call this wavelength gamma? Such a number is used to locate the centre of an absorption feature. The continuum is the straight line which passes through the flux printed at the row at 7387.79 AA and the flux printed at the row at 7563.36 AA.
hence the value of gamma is 7487.12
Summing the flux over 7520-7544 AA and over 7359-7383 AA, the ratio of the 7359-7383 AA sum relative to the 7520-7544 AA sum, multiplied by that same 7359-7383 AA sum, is 38.0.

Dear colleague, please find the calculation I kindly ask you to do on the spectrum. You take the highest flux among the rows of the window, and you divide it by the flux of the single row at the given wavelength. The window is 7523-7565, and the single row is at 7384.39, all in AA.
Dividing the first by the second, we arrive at 1.07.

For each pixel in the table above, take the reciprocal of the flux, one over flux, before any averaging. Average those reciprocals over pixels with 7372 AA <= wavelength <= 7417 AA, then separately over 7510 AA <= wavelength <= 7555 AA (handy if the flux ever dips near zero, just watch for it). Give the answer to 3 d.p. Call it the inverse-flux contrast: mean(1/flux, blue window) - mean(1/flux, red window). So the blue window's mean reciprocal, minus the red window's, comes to 0.009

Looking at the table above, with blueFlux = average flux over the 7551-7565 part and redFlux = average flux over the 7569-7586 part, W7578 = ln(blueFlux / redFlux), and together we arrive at -0.007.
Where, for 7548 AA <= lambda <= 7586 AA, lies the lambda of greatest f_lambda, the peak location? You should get 7584.29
